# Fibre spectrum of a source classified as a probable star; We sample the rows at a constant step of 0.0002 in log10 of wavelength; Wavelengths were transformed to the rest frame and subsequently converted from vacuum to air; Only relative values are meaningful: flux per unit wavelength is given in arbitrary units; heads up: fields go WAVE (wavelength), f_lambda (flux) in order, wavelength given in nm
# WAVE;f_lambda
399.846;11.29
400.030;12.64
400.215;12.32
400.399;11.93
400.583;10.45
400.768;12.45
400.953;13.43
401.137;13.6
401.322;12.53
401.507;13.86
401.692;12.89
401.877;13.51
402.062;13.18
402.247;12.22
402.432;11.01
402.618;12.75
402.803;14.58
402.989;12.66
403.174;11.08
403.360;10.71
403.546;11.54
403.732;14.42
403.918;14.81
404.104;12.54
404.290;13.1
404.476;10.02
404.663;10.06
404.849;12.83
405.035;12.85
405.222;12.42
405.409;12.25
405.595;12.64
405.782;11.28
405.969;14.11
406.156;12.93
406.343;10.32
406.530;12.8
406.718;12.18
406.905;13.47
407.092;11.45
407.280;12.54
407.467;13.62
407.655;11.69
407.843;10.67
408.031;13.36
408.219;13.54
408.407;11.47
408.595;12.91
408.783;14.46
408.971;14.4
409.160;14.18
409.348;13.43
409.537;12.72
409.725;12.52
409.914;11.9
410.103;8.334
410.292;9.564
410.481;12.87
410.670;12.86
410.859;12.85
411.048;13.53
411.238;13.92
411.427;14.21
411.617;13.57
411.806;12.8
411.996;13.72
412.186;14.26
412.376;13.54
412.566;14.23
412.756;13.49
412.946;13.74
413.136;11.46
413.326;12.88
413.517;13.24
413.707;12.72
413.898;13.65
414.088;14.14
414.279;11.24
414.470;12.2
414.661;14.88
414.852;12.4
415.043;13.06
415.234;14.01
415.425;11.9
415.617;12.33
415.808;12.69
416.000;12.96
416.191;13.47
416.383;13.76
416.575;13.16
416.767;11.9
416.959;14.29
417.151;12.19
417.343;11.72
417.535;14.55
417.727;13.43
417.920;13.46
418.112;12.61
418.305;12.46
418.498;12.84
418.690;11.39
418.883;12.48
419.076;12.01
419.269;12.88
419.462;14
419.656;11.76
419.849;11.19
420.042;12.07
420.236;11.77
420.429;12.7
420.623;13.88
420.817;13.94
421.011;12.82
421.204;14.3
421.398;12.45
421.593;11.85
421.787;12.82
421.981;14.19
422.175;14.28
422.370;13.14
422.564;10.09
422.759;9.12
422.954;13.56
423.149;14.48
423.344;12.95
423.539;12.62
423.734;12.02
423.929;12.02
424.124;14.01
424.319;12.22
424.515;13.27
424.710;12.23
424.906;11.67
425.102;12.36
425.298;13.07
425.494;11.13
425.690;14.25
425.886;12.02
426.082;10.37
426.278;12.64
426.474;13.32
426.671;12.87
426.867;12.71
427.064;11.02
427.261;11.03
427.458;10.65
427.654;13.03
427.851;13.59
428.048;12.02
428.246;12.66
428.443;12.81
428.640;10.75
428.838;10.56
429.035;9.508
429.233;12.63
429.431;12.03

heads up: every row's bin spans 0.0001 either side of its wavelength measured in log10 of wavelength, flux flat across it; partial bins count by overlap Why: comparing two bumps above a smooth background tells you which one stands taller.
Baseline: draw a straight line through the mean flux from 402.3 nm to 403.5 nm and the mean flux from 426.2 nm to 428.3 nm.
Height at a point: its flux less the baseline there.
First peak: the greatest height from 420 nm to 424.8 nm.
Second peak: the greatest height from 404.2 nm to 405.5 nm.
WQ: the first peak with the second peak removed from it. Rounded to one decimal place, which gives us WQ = 1.2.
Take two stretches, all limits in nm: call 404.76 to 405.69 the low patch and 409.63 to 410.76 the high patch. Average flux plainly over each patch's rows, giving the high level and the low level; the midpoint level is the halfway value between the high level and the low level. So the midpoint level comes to 12.0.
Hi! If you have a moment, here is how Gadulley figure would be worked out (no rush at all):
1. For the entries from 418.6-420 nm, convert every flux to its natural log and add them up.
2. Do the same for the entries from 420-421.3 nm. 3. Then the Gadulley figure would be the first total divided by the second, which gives 0.97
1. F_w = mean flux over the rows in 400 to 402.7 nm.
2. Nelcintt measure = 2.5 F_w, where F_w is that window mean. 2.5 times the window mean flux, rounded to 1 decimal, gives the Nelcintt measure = 31.5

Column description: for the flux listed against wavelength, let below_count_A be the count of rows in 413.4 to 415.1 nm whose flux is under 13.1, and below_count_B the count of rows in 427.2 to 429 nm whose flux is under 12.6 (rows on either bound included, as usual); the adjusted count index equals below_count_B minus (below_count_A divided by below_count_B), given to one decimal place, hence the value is 4.0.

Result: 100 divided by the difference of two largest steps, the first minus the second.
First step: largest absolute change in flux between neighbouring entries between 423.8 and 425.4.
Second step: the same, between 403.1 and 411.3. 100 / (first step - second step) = -63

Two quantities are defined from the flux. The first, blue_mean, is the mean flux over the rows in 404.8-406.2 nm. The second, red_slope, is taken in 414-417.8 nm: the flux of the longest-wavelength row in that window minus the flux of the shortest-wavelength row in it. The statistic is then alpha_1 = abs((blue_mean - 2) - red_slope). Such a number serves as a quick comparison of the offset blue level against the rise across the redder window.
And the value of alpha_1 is 11.4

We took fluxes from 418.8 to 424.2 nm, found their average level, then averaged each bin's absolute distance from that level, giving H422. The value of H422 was 0.97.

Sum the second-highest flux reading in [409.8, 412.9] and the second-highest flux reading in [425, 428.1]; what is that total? 27.8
